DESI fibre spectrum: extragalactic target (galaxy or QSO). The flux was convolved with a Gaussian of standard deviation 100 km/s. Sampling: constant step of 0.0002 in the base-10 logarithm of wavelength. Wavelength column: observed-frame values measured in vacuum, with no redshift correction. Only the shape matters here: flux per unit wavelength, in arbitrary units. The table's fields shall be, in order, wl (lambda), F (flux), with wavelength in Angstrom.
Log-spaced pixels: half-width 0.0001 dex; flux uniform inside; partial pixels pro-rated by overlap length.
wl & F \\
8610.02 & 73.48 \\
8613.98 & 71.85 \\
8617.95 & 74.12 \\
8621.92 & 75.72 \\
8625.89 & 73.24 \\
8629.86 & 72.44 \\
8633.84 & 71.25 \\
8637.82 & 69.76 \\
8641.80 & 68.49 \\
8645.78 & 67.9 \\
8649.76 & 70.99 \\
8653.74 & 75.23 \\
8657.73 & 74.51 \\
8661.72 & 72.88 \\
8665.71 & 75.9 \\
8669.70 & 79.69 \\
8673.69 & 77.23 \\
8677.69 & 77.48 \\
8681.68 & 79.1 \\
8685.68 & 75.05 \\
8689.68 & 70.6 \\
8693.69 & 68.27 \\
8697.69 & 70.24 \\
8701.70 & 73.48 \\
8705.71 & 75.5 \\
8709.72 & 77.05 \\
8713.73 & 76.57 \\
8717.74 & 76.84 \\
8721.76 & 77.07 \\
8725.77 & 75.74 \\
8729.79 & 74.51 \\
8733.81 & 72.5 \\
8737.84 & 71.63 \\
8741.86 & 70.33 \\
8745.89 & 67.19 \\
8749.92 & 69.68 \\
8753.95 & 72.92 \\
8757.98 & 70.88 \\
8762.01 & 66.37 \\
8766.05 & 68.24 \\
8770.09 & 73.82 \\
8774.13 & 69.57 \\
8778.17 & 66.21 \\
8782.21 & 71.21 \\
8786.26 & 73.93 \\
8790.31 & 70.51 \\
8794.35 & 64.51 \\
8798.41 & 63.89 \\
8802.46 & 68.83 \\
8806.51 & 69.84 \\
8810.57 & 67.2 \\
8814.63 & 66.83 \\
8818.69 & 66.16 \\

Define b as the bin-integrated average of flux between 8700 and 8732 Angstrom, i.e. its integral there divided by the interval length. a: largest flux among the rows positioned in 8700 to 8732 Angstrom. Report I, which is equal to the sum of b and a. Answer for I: 153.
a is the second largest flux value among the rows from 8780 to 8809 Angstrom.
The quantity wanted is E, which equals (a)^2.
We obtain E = 5071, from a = 71.21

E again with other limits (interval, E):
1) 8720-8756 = 5737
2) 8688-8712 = 5700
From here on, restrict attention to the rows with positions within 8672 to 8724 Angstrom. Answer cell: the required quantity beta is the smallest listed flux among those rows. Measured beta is 68.27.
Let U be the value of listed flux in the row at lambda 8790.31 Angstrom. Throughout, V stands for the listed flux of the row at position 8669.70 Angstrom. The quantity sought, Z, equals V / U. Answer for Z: 1.13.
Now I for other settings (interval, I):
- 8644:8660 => 147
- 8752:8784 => 144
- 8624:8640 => 145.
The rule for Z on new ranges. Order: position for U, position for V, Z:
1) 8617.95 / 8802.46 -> 0.93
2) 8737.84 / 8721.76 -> 1.08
